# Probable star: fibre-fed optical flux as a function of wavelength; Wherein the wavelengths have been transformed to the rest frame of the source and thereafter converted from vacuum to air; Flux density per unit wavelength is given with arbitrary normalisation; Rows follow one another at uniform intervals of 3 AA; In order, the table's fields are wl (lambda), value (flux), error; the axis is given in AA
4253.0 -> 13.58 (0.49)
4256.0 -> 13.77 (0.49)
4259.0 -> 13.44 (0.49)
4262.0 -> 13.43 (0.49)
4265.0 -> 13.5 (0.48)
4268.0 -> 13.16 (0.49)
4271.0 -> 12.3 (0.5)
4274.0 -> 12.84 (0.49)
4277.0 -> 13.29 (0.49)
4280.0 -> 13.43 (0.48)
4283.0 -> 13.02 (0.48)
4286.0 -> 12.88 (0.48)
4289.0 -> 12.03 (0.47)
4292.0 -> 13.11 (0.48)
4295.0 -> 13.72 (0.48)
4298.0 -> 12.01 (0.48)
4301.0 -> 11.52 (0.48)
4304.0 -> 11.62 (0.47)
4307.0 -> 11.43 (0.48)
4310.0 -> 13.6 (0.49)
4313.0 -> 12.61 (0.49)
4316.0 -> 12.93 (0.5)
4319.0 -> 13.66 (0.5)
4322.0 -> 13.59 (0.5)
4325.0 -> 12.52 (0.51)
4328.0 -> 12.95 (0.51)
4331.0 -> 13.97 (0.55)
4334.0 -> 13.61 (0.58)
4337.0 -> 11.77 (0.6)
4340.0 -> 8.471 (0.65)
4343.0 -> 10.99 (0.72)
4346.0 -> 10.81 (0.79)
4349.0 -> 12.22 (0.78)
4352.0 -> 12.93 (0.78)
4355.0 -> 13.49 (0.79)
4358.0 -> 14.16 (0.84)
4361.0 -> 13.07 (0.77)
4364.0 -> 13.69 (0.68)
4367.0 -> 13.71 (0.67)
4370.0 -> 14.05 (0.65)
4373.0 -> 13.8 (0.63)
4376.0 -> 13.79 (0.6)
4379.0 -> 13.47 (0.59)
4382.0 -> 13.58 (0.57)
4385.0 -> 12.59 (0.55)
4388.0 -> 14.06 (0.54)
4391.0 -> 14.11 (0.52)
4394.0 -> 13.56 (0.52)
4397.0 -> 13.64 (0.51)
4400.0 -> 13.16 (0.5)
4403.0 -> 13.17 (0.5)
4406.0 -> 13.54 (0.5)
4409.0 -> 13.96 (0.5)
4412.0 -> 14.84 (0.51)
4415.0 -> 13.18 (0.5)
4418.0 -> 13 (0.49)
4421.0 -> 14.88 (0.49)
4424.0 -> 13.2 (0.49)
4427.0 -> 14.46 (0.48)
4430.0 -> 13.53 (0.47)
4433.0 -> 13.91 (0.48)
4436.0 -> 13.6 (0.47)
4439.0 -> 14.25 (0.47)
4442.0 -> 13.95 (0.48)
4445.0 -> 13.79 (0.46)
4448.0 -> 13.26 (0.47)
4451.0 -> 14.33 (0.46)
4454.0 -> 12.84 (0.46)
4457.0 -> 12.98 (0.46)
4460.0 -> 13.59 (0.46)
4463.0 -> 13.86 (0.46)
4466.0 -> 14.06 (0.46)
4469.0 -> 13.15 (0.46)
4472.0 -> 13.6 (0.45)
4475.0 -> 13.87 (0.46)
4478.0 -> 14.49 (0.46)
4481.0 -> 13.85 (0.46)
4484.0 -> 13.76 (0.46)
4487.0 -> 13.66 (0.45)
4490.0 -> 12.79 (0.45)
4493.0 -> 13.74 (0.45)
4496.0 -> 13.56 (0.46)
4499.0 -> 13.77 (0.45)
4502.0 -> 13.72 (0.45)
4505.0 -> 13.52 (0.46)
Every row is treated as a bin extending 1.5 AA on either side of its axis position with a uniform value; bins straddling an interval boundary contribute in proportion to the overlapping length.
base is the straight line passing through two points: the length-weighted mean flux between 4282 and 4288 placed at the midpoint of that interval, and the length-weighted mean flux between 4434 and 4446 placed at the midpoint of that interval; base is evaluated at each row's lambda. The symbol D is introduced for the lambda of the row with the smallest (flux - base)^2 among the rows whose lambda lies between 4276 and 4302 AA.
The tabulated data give 4286.0 AA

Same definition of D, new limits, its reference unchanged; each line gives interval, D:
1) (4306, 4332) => 4316.0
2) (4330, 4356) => 4355.0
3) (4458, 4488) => 4466.0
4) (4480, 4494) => 4481.0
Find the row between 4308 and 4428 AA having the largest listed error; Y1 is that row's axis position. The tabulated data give 4358.0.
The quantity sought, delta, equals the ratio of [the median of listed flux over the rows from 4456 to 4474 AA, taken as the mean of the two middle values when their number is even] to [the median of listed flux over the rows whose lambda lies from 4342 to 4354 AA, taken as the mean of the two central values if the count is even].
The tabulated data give 1.17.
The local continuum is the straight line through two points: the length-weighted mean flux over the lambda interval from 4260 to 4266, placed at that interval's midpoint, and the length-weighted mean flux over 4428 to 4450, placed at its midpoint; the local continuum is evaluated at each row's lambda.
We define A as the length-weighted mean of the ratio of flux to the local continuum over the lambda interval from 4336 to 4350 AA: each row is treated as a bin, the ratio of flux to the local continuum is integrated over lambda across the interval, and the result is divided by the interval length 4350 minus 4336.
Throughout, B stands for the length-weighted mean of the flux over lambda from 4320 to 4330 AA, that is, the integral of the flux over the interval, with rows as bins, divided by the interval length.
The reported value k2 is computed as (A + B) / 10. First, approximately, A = 0.79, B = 13.1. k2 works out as 1.39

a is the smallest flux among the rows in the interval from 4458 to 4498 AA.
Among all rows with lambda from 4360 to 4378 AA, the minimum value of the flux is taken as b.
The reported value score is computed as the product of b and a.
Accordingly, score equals 167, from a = 12.79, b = 13.07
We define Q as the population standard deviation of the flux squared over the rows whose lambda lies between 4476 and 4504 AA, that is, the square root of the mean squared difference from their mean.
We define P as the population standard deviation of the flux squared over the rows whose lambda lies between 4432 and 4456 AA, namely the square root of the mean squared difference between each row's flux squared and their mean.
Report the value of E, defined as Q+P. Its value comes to 24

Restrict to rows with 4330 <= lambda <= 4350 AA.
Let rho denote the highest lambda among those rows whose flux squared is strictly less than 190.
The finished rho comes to 4349.0 AA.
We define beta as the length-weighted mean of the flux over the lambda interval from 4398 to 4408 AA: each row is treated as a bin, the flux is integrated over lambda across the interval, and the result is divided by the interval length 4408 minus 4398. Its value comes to 13.3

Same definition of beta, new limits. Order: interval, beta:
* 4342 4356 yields 12.1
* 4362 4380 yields 13.7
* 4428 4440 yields 13.8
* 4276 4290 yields 12.9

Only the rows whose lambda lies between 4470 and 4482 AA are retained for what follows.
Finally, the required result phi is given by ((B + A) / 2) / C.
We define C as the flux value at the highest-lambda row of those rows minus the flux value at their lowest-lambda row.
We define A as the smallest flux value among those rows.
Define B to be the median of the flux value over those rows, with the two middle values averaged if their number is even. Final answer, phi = 55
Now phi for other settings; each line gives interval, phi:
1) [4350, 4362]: 94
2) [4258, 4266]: 224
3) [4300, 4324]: 6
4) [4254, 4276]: -14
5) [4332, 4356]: -85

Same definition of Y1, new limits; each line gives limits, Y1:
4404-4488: 4412.0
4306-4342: 4340.0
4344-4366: 4358.0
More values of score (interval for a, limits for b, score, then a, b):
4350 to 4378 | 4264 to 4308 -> 148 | 12.93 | 11.43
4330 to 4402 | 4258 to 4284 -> 104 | 8.471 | 12.3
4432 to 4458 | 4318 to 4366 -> 109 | 12.84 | 8.471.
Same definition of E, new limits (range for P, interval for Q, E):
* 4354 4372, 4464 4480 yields 22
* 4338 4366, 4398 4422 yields 59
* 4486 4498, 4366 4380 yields 15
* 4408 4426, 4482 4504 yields 30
